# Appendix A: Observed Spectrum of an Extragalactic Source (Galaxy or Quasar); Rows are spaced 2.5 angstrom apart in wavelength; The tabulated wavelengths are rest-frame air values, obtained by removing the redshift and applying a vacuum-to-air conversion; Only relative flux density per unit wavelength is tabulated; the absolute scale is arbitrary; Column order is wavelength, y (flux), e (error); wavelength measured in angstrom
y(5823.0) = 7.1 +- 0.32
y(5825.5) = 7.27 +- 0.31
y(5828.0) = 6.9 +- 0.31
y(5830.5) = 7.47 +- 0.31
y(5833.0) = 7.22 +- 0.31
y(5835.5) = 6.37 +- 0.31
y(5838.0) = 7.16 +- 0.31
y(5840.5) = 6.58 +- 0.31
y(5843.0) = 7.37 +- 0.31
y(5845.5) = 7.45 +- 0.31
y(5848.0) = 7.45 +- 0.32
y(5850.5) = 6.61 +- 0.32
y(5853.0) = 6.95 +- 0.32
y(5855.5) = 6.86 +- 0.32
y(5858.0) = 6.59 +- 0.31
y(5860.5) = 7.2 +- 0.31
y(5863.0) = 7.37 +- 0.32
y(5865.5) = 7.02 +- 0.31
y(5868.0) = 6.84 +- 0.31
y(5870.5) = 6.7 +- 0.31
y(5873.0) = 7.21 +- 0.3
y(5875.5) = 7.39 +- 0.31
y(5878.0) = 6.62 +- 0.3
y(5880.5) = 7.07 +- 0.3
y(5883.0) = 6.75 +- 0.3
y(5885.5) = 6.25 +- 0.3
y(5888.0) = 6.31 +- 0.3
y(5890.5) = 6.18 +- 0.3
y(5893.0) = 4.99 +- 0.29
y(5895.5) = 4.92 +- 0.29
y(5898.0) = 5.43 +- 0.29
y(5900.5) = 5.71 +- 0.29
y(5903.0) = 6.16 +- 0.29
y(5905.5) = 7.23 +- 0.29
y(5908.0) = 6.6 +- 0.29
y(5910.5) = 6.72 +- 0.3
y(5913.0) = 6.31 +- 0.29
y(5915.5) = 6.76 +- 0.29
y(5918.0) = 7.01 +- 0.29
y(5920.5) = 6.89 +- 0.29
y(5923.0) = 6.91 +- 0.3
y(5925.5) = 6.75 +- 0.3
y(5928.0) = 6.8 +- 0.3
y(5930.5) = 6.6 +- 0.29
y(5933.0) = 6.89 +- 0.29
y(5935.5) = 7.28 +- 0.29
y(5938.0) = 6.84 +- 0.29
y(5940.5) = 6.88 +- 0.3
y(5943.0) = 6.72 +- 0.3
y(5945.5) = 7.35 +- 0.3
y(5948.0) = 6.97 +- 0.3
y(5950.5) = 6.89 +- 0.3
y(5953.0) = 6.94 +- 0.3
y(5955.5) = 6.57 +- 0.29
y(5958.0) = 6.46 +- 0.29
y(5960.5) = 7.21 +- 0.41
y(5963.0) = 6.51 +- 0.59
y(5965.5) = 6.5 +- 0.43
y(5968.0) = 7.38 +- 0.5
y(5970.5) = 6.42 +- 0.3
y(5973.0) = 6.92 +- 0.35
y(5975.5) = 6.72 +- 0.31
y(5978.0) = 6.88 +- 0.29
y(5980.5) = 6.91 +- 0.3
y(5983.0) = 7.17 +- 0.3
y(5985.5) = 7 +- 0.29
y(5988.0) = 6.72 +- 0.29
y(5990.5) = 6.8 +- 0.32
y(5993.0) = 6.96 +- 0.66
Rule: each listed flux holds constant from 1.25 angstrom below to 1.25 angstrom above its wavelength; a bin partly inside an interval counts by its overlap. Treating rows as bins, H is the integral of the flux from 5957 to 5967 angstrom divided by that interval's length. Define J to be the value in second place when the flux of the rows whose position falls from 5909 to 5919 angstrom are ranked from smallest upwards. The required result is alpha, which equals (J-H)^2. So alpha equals 0.001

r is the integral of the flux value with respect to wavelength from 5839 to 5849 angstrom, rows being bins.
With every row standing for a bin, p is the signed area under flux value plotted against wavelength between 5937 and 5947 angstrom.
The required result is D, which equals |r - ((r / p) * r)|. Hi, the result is 2.6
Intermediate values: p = 69.5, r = 72.1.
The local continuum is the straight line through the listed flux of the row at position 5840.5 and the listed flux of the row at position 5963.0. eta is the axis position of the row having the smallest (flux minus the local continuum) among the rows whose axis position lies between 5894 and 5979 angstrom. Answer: 5895.5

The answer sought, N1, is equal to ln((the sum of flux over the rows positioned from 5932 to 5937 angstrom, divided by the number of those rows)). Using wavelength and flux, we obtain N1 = 1.96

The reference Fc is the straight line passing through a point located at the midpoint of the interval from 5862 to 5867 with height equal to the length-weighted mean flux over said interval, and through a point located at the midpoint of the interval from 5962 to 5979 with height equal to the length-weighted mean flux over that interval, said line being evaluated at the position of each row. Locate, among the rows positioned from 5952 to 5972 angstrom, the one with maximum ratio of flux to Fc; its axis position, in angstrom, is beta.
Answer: 5968.0 angstrom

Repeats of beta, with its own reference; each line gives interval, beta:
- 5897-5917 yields 5905.5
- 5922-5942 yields 5935.5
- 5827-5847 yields 5845.5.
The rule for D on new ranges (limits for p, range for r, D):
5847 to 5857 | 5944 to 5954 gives 0.9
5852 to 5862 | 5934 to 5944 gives 0.2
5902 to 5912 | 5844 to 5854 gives 4.7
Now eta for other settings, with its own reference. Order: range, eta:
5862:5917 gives 5895.5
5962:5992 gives 5970.5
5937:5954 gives 5943.0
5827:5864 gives 5835.5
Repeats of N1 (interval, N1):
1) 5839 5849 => 1.98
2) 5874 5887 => 1.92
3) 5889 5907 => 1.76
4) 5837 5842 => 1.93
